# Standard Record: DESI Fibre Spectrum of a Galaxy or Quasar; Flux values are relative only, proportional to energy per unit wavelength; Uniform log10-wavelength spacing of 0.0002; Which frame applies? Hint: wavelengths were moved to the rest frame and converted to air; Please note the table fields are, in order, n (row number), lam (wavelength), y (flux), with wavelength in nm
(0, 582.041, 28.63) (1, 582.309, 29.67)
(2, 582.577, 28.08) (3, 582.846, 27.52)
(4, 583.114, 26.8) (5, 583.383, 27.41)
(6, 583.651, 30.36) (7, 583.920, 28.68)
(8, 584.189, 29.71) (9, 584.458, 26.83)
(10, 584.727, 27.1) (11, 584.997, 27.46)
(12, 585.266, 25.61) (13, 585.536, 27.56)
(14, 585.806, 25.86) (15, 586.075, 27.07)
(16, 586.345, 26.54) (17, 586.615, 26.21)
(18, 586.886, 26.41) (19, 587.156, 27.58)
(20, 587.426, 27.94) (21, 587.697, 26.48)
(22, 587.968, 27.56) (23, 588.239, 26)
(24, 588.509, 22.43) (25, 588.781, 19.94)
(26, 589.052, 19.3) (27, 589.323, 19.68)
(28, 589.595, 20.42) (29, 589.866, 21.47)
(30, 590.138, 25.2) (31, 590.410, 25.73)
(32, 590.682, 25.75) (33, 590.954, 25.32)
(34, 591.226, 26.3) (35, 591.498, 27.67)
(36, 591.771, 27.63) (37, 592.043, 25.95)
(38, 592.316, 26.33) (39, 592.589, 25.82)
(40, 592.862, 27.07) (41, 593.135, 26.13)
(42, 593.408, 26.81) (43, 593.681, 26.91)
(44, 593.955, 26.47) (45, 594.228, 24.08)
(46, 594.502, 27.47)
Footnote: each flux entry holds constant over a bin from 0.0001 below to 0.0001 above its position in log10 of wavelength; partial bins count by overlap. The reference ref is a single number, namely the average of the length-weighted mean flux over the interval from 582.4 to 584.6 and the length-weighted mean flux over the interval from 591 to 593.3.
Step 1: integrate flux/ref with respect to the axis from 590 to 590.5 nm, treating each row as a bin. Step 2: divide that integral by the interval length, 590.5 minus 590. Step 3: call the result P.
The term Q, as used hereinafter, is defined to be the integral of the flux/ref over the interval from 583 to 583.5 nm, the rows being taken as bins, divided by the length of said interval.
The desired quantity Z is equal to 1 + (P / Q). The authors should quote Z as 1.9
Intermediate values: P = 0.93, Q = 0.99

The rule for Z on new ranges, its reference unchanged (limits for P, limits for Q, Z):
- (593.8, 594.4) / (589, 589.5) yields 2.3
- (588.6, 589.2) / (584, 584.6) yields 1.7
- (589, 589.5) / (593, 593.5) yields 1.7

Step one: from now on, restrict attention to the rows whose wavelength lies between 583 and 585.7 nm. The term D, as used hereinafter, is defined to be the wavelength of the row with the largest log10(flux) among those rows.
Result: 583.651 nm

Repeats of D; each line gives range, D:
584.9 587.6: 587.426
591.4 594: 591.498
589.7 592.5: 591.498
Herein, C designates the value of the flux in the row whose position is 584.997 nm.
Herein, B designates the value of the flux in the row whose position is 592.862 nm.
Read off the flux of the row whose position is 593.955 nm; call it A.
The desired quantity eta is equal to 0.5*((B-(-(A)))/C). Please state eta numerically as 0.97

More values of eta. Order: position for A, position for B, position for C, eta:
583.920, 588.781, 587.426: 0.87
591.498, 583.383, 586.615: 1.05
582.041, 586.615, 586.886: 1.04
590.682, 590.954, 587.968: 0.93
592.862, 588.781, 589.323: 1.19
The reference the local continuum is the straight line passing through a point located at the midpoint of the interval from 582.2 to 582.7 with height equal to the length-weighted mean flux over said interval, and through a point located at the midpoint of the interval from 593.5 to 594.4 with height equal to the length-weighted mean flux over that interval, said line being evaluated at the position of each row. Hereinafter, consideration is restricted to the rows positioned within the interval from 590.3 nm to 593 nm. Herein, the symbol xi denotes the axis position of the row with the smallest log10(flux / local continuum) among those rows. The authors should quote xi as 590.954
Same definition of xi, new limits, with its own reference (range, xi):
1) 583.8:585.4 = 585.266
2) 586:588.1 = 586.615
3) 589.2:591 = 589.323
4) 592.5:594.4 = 594.228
